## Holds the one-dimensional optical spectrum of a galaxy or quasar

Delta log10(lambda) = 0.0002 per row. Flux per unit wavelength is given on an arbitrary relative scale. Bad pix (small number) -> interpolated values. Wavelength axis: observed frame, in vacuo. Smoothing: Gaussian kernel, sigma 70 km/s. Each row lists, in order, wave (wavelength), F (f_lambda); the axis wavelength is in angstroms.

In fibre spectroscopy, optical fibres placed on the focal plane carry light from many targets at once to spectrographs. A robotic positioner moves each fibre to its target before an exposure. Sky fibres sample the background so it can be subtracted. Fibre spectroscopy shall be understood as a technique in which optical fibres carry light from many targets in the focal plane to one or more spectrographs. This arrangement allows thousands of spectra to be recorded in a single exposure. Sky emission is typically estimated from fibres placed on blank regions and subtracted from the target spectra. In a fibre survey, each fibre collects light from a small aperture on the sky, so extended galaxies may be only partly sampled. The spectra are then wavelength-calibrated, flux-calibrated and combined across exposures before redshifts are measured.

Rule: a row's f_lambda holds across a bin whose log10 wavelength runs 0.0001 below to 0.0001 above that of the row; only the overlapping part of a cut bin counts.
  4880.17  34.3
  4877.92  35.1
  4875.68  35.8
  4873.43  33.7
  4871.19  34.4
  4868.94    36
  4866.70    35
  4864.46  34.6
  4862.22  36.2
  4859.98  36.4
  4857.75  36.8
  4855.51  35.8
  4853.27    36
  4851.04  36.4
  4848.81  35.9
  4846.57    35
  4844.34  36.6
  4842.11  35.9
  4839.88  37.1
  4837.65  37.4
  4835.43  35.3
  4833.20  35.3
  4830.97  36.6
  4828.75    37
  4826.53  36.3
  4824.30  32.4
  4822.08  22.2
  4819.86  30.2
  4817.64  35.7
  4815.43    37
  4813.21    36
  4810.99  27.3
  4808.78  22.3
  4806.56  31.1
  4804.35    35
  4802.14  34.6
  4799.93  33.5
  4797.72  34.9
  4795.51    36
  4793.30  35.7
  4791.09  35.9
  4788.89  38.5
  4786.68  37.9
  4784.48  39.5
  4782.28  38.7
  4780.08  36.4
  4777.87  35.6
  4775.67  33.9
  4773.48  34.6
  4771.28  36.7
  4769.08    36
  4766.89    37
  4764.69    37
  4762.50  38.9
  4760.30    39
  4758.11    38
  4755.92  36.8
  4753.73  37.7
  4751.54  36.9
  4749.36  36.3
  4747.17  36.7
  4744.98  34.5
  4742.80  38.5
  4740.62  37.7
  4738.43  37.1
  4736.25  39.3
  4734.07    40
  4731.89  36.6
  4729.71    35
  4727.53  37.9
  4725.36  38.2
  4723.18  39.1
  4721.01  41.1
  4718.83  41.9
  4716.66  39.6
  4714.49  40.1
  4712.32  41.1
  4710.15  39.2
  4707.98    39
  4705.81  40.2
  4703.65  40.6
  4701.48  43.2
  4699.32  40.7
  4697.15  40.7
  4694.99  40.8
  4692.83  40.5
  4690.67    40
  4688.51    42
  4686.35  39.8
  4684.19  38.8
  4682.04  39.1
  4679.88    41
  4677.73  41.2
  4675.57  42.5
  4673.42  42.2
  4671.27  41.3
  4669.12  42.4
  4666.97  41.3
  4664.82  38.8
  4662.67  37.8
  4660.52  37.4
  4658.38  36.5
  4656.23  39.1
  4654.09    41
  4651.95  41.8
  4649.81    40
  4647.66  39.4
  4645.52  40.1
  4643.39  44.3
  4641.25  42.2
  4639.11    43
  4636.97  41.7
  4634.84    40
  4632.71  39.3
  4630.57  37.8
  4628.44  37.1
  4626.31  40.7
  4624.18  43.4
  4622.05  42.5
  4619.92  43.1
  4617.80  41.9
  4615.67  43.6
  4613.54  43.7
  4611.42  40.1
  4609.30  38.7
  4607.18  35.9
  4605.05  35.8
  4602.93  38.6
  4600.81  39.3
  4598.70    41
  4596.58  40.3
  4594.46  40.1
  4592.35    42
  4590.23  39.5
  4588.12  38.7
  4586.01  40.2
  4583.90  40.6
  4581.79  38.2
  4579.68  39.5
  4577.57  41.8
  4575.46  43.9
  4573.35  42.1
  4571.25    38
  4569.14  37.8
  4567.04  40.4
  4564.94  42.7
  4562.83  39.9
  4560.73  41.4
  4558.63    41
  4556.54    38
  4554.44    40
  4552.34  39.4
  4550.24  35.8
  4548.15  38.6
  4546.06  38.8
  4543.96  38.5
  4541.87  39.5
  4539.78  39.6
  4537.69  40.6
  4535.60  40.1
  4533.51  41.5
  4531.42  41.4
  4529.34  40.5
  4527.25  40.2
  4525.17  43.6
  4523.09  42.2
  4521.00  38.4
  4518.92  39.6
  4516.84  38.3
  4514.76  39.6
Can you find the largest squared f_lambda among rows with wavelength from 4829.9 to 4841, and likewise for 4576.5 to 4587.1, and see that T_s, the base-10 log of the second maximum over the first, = 0.10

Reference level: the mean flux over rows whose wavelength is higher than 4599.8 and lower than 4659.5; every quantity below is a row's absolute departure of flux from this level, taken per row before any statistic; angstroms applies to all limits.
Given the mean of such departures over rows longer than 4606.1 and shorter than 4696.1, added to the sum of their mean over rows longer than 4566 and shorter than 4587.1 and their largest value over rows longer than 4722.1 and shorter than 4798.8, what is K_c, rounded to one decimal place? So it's 9.7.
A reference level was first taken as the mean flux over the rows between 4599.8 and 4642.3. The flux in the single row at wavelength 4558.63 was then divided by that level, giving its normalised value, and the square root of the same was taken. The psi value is 1.01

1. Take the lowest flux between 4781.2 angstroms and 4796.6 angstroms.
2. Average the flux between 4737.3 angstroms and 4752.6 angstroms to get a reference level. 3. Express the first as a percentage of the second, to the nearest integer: 97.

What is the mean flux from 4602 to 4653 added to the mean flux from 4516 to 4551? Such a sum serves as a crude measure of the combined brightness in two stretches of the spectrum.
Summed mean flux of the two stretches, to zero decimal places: 80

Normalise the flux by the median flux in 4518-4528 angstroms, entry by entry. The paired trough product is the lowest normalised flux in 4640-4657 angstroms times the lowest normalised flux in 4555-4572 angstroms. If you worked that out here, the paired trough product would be 0.91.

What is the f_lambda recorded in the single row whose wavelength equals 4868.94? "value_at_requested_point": 36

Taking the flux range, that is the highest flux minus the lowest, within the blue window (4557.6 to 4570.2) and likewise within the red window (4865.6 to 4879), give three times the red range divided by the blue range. 1.4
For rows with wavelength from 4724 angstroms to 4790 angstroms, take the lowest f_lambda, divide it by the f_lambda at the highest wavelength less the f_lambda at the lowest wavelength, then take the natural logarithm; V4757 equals 4.7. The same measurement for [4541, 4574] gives 2.6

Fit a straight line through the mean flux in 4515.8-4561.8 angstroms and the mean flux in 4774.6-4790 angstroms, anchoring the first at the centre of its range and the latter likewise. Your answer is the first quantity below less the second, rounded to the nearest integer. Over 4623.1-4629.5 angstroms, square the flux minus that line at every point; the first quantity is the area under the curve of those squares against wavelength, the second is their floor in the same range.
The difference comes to 53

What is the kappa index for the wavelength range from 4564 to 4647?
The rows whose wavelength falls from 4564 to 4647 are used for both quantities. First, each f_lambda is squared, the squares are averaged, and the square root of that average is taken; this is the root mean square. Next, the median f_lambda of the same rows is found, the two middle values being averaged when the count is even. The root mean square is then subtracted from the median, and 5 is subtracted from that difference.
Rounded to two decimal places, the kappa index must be -5.26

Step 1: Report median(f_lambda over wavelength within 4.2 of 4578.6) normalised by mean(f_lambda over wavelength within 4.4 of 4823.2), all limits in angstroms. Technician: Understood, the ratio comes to 1.34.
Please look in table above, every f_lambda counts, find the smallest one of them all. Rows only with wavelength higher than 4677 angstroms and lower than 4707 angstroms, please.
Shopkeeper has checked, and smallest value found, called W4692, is 38.8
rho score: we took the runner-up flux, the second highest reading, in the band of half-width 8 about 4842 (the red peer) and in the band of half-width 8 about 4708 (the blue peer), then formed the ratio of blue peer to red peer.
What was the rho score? 1.11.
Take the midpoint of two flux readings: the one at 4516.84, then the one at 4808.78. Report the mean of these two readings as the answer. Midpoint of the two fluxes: 30.3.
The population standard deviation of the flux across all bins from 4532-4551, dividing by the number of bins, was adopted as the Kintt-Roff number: 1.5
